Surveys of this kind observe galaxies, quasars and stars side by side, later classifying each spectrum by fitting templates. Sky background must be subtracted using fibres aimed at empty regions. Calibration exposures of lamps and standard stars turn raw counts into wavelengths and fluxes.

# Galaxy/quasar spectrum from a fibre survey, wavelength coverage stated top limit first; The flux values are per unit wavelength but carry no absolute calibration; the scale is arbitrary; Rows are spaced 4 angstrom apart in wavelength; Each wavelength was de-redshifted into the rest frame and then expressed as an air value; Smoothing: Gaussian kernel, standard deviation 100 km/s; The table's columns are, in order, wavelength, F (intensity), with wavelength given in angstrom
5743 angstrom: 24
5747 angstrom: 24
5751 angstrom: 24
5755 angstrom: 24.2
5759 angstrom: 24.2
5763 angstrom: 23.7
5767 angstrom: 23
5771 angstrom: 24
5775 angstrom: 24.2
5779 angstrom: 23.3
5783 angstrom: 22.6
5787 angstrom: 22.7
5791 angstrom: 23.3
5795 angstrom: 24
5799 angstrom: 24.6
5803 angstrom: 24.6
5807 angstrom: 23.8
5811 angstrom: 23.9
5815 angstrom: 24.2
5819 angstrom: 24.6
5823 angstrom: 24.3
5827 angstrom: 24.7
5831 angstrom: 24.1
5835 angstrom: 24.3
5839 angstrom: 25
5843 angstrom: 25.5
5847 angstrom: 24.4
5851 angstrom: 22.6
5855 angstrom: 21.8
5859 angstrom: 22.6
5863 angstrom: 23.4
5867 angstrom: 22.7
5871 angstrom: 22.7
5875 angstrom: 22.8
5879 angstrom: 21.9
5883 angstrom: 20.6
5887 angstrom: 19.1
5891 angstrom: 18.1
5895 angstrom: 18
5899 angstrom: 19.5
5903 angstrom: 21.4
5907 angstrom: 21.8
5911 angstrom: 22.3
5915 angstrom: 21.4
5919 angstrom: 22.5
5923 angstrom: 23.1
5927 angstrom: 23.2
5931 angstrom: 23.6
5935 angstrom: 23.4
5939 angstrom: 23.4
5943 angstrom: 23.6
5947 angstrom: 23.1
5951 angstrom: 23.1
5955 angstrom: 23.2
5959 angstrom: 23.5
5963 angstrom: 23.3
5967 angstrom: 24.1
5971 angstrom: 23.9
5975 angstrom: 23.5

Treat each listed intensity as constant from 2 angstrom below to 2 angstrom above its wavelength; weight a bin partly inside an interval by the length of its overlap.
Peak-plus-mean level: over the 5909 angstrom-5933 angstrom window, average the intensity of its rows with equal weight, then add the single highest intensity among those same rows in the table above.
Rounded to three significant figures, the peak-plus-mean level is 46.3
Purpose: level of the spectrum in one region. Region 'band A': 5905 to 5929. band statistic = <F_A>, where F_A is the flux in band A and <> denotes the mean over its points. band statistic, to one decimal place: 22.4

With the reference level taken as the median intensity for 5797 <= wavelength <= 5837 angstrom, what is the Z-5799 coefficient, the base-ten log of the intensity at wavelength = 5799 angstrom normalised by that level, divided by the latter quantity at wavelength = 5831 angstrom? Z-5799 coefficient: -1.5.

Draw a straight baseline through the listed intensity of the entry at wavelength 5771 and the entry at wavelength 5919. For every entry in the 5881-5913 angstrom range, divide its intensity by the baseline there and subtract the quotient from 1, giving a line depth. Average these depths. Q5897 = 0.12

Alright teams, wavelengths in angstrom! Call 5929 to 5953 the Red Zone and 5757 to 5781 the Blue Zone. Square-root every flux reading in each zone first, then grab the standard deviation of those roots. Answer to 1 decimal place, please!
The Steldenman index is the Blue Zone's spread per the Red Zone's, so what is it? 2.2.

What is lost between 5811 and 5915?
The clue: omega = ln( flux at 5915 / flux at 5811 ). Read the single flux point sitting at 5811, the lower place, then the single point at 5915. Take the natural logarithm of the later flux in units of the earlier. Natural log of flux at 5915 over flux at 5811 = -0.110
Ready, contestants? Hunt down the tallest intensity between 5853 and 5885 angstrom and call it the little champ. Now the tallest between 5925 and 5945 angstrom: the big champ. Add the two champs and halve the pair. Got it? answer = 23.5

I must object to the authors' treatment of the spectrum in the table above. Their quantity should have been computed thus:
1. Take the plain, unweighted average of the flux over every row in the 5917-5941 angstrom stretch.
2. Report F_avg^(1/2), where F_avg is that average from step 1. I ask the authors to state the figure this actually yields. 4.82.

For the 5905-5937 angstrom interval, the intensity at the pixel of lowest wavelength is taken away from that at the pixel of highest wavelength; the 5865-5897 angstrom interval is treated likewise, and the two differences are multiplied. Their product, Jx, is -7.5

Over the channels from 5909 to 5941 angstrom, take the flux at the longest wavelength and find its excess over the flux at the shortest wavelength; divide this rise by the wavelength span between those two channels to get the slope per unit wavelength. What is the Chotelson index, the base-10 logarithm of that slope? -1.4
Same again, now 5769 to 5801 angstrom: -1.7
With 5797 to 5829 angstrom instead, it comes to -2.4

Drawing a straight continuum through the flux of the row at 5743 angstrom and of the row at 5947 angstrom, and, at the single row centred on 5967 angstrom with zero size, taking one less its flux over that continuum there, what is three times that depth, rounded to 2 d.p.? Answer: -0.14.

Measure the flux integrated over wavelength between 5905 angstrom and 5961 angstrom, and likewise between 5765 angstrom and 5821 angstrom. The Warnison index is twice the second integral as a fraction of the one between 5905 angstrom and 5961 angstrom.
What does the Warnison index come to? 2.07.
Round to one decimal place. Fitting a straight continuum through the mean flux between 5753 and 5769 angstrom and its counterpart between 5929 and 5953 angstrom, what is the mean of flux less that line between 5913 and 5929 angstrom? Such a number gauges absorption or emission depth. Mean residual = -0.9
